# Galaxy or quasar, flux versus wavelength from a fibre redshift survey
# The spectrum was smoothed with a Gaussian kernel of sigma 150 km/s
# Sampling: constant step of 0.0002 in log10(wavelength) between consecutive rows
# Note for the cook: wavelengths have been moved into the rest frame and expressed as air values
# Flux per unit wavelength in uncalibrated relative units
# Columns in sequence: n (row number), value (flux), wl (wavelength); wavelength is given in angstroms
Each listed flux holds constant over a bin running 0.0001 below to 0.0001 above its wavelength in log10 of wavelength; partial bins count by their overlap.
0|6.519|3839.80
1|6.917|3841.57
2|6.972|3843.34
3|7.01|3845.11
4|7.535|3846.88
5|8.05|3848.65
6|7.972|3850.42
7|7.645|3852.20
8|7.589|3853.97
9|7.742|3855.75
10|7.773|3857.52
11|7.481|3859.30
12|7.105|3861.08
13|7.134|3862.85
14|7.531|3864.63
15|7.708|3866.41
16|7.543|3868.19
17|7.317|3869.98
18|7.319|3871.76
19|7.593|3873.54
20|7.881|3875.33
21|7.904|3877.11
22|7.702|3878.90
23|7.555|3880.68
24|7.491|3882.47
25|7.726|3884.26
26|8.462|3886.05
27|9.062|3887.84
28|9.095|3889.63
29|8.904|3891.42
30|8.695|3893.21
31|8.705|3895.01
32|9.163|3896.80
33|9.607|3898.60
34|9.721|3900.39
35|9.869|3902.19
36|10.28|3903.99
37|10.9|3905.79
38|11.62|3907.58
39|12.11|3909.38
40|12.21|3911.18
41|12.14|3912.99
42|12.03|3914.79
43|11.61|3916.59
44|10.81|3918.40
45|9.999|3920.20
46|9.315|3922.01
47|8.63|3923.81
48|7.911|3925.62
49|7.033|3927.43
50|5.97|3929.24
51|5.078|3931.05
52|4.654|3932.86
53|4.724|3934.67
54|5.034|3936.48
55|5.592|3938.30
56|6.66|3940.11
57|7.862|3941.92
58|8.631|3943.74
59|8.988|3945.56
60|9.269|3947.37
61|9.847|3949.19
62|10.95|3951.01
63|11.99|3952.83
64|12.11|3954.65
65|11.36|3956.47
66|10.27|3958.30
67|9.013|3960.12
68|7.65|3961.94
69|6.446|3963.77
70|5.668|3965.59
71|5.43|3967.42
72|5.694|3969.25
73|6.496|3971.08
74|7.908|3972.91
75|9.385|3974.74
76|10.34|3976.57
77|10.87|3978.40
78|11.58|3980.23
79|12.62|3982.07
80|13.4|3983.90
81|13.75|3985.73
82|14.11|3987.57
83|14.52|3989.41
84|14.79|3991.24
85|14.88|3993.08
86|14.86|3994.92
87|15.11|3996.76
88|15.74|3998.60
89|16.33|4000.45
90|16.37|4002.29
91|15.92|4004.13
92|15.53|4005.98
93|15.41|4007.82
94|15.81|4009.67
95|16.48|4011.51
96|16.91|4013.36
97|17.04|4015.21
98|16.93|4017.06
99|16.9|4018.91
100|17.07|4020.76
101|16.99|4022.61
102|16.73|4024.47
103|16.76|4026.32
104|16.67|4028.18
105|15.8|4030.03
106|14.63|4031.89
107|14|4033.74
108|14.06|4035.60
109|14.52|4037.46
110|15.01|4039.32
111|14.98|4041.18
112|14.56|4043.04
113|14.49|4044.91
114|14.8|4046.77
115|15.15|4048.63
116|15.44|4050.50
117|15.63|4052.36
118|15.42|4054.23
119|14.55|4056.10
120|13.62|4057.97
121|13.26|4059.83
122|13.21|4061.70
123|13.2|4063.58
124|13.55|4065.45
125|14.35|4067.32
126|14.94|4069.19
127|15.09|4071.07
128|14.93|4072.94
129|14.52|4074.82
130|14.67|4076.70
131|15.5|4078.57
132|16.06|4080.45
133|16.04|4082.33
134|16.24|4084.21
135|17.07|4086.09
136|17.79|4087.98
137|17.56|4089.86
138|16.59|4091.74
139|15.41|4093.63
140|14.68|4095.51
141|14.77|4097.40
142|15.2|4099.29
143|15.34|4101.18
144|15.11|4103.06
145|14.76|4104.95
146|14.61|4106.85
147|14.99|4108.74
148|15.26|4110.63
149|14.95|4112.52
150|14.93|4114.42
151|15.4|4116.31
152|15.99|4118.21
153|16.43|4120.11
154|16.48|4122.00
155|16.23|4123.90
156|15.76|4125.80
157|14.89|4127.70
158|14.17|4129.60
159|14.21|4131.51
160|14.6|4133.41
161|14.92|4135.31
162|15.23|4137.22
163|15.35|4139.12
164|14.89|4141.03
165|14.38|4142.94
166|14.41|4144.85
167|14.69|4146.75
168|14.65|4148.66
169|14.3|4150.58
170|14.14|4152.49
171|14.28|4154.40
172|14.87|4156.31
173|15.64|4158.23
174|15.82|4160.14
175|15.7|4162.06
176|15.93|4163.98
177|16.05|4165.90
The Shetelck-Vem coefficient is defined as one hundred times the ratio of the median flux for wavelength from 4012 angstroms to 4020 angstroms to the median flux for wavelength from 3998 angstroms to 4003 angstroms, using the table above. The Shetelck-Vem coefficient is 104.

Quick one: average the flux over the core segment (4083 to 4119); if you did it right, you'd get 16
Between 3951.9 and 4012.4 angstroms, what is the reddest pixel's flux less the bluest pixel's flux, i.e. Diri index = 4.5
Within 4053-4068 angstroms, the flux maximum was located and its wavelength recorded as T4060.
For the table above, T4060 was 4054.23 angstroms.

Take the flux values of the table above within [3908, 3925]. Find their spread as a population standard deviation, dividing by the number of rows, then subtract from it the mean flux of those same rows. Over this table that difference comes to -9.7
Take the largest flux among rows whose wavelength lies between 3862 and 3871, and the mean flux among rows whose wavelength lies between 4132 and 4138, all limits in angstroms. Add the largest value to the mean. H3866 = 23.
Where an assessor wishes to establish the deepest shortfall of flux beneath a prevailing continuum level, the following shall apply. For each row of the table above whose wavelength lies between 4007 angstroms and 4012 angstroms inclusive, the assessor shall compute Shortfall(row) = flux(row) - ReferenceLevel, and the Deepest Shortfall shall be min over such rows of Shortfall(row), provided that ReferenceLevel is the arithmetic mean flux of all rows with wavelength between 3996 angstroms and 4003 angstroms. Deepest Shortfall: 0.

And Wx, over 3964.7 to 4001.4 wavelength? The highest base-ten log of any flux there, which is 1.21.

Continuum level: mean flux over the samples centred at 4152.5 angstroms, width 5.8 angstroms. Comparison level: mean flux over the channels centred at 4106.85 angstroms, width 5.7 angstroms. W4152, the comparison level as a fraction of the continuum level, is 1.04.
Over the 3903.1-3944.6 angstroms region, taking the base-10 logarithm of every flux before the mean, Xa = 0.92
